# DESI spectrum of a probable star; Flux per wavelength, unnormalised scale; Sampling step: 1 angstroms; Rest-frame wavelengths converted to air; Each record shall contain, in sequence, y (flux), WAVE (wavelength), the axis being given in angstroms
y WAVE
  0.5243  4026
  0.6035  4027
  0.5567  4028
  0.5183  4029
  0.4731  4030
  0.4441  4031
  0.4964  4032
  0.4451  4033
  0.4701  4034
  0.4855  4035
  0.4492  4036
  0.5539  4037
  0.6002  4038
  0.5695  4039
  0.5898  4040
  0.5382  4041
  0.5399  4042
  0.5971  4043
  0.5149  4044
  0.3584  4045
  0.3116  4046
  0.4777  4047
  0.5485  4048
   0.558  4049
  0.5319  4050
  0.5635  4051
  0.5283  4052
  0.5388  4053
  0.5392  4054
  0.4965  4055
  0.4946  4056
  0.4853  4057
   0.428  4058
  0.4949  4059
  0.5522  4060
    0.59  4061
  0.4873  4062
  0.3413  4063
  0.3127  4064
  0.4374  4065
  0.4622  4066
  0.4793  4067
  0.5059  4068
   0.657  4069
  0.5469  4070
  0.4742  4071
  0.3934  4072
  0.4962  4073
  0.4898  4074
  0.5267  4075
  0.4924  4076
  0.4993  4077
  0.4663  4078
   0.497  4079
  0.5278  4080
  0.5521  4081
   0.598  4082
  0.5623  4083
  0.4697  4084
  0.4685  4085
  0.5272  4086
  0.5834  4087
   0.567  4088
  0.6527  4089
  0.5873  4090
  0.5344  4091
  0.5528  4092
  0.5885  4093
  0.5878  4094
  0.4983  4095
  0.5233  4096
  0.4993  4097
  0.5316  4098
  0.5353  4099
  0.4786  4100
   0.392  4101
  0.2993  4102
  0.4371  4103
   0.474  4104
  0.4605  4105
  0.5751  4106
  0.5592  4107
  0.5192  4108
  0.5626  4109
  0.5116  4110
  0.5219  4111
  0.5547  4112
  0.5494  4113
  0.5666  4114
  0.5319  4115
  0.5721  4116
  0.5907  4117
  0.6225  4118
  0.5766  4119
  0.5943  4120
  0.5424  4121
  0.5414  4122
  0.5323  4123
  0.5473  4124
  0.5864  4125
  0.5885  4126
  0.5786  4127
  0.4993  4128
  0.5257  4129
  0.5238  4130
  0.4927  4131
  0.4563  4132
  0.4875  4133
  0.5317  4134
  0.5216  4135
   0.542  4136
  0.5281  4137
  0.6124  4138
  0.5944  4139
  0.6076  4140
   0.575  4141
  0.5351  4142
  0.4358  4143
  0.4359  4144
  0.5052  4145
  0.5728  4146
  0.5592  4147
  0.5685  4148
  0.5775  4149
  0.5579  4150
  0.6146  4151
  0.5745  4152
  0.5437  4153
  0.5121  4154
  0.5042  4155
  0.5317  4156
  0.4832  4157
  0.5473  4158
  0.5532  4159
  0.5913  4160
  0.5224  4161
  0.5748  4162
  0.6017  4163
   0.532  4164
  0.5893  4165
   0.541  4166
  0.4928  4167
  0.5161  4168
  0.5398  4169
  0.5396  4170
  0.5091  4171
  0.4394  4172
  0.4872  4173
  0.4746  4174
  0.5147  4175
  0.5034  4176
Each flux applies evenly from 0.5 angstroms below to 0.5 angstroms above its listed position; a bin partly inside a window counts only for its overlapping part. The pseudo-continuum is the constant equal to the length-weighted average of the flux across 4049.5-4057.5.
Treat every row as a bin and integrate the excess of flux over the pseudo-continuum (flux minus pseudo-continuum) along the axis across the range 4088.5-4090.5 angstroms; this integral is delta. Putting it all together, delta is 0.20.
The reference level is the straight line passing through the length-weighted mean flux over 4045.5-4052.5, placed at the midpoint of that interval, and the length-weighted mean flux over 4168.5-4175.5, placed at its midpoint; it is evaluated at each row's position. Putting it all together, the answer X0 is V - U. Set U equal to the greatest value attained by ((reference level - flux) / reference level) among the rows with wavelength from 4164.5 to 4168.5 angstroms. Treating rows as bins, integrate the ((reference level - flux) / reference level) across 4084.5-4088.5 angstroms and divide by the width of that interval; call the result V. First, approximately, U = 0.02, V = -0.07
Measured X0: -0.08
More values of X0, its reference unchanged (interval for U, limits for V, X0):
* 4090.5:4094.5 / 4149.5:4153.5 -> -0.08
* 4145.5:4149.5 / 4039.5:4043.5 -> -0.01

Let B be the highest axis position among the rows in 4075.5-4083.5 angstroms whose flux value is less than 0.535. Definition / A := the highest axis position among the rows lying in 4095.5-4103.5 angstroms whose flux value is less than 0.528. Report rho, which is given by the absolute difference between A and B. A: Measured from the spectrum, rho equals 23 angstroms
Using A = 4103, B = 4080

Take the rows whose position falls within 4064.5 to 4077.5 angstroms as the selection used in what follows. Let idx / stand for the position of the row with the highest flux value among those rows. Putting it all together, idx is 4069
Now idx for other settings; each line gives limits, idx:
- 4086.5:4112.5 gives 4089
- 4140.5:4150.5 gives 4149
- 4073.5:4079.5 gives 4075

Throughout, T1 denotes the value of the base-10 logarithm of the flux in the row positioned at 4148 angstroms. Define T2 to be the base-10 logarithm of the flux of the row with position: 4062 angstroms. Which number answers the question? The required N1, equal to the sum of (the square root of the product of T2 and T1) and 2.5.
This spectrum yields 2.78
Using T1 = -0.25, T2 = -0.31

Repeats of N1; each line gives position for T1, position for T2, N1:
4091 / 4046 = 2.87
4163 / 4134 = 2.75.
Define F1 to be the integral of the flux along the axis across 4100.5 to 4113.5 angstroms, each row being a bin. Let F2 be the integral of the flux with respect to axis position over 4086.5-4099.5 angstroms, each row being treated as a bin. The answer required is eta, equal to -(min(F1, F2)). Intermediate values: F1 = 6.42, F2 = 7.24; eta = -6.42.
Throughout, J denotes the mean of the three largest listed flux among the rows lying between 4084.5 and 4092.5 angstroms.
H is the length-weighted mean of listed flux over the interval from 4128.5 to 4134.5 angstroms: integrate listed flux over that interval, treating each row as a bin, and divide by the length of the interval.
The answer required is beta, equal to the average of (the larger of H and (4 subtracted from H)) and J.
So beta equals 0.555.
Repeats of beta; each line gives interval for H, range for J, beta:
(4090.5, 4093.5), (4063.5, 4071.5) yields 0.564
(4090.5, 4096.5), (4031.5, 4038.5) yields 0.549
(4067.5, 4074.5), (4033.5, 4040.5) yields 0.548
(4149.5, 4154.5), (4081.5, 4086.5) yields 0.562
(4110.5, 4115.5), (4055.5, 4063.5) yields 0.545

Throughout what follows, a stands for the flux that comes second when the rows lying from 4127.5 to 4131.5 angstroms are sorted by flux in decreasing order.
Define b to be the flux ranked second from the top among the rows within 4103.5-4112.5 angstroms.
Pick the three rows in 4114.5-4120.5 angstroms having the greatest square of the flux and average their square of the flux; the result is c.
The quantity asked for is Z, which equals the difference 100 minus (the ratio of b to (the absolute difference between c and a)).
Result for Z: 96.5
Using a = 0.5238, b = 0.5626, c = 0.363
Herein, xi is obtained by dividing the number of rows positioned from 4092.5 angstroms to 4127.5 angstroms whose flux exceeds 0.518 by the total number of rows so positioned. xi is 0.7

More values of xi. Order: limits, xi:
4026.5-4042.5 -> 0.6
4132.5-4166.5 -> 0.8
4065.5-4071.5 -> 0.3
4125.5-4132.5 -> 0.6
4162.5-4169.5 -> 0.7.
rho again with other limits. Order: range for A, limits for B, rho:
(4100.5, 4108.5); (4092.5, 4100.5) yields 8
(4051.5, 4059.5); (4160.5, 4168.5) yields 109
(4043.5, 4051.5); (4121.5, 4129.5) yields 82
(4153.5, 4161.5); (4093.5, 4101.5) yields 60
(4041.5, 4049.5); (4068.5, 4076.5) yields 29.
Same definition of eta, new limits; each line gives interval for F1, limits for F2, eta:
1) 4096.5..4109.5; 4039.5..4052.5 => -6.32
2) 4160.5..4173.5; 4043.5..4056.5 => -6.46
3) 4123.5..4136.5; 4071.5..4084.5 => -6.57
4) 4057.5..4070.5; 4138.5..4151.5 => -6.30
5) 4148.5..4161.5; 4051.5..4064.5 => -6.29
